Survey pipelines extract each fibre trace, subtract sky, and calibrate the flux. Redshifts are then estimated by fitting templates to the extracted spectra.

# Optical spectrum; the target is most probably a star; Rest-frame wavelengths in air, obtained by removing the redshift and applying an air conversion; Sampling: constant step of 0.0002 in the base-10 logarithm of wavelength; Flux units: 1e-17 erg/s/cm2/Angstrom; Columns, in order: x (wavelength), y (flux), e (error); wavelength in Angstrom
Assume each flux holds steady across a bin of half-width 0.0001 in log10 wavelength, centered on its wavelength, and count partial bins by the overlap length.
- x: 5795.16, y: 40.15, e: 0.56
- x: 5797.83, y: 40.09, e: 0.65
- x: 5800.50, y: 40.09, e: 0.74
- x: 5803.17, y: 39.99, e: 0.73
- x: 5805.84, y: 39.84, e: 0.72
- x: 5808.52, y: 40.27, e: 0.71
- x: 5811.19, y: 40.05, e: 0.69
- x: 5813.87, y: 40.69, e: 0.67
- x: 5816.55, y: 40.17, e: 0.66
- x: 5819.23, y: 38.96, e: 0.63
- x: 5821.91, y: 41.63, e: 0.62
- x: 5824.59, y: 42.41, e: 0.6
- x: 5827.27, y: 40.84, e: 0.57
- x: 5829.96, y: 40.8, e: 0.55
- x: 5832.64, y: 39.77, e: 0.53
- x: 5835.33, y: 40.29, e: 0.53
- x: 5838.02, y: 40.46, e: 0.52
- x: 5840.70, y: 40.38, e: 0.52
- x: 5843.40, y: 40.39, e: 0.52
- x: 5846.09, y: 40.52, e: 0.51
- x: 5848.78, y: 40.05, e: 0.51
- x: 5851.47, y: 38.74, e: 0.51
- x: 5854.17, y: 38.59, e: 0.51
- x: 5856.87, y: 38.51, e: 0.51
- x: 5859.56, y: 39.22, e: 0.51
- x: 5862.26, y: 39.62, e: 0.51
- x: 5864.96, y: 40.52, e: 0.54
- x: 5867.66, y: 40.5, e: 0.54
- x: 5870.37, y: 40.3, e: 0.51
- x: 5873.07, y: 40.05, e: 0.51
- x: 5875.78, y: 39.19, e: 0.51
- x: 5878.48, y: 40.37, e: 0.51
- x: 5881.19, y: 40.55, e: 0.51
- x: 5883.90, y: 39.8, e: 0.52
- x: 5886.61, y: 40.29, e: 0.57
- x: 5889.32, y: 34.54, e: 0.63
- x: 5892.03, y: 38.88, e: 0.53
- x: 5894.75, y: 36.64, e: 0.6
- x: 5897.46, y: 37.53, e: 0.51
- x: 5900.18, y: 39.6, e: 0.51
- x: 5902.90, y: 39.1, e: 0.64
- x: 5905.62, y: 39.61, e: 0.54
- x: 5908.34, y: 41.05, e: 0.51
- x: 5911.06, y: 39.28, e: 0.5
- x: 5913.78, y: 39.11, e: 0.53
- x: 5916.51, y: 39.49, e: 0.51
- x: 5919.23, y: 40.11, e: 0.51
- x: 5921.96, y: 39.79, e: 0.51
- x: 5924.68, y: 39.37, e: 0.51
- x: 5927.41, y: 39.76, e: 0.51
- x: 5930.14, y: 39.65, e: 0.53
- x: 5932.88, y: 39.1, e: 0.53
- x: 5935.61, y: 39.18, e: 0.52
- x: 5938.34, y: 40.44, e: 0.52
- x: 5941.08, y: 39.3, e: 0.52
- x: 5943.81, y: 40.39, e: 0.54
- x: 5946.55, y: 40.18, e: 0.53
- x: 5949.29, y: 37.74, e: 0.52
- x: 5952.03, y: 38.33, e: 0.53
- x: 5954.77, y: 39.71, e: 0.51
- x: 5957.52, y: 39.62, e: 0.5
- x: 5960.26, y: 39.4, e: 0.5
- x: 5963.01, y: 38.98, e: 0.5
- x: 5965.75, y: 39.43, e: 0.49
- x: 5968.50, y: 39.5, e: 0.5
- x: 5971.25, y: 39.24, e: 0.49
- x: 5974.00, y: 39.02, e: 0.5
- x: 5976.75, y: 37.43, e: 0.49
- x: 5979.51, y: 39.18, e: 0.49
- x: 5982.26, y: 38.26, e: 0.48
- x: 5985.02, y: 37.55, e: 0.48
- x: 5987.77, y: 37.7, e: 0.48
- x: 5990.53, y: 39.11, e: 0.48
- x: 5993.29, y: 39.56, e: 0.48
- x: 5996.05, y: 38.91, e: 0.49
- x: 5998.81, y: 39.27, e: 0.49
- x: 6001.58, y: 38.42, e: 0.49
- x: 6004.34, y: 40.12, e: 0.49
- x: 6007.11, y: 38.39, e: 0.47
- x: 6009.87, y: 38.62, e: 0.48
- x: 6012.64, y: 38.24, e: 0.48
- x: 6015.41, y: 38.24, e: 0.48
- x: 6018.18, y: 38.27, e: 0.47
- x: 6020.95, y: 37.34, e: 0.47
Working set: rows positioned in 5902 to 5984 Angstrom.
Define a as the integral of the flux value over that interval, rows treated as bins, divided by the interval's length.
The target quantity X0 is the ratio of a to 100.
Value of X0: 0.393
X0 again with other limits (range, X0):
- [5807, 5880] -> 0.401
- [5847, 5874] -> 0.396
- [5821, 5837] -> 0.409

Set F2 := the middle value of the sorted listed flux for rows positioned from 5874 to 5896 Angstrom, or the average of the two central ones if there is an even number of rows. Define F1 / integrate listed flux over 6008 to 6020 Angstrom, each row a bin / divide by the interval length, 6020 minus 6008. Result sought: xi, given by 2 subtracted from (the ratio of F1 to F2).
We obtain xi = -1.03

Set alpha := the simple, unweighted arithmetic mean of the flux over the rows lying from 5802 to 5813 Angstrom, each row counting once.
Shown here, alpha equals 40.0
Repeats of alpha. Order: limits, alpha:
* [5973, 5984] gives 38.5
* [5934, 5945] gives 39.8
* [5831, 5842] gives 40.2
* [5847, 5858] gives 39.0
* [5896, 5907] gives 39.0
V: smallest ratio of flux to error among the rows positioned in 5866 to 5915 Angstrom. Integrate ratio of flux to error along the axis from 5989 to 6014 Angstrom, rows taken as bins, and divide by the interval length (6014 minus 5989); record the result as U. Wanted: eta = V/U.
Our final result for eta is 0.68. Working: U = 81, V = 55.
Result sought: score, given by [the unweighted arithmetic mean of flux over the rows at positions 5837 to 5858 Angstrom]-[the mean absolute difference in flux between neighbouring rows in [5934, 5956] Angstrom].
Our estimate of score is 38.5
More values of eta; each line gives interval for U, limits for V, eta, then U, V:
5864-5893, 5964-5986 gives 1.03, 74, 76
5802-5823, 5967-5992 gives 1.29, 59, 76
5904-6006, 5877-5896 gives 0.71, 78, 55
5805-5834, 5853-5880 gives 1.16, 65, 75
